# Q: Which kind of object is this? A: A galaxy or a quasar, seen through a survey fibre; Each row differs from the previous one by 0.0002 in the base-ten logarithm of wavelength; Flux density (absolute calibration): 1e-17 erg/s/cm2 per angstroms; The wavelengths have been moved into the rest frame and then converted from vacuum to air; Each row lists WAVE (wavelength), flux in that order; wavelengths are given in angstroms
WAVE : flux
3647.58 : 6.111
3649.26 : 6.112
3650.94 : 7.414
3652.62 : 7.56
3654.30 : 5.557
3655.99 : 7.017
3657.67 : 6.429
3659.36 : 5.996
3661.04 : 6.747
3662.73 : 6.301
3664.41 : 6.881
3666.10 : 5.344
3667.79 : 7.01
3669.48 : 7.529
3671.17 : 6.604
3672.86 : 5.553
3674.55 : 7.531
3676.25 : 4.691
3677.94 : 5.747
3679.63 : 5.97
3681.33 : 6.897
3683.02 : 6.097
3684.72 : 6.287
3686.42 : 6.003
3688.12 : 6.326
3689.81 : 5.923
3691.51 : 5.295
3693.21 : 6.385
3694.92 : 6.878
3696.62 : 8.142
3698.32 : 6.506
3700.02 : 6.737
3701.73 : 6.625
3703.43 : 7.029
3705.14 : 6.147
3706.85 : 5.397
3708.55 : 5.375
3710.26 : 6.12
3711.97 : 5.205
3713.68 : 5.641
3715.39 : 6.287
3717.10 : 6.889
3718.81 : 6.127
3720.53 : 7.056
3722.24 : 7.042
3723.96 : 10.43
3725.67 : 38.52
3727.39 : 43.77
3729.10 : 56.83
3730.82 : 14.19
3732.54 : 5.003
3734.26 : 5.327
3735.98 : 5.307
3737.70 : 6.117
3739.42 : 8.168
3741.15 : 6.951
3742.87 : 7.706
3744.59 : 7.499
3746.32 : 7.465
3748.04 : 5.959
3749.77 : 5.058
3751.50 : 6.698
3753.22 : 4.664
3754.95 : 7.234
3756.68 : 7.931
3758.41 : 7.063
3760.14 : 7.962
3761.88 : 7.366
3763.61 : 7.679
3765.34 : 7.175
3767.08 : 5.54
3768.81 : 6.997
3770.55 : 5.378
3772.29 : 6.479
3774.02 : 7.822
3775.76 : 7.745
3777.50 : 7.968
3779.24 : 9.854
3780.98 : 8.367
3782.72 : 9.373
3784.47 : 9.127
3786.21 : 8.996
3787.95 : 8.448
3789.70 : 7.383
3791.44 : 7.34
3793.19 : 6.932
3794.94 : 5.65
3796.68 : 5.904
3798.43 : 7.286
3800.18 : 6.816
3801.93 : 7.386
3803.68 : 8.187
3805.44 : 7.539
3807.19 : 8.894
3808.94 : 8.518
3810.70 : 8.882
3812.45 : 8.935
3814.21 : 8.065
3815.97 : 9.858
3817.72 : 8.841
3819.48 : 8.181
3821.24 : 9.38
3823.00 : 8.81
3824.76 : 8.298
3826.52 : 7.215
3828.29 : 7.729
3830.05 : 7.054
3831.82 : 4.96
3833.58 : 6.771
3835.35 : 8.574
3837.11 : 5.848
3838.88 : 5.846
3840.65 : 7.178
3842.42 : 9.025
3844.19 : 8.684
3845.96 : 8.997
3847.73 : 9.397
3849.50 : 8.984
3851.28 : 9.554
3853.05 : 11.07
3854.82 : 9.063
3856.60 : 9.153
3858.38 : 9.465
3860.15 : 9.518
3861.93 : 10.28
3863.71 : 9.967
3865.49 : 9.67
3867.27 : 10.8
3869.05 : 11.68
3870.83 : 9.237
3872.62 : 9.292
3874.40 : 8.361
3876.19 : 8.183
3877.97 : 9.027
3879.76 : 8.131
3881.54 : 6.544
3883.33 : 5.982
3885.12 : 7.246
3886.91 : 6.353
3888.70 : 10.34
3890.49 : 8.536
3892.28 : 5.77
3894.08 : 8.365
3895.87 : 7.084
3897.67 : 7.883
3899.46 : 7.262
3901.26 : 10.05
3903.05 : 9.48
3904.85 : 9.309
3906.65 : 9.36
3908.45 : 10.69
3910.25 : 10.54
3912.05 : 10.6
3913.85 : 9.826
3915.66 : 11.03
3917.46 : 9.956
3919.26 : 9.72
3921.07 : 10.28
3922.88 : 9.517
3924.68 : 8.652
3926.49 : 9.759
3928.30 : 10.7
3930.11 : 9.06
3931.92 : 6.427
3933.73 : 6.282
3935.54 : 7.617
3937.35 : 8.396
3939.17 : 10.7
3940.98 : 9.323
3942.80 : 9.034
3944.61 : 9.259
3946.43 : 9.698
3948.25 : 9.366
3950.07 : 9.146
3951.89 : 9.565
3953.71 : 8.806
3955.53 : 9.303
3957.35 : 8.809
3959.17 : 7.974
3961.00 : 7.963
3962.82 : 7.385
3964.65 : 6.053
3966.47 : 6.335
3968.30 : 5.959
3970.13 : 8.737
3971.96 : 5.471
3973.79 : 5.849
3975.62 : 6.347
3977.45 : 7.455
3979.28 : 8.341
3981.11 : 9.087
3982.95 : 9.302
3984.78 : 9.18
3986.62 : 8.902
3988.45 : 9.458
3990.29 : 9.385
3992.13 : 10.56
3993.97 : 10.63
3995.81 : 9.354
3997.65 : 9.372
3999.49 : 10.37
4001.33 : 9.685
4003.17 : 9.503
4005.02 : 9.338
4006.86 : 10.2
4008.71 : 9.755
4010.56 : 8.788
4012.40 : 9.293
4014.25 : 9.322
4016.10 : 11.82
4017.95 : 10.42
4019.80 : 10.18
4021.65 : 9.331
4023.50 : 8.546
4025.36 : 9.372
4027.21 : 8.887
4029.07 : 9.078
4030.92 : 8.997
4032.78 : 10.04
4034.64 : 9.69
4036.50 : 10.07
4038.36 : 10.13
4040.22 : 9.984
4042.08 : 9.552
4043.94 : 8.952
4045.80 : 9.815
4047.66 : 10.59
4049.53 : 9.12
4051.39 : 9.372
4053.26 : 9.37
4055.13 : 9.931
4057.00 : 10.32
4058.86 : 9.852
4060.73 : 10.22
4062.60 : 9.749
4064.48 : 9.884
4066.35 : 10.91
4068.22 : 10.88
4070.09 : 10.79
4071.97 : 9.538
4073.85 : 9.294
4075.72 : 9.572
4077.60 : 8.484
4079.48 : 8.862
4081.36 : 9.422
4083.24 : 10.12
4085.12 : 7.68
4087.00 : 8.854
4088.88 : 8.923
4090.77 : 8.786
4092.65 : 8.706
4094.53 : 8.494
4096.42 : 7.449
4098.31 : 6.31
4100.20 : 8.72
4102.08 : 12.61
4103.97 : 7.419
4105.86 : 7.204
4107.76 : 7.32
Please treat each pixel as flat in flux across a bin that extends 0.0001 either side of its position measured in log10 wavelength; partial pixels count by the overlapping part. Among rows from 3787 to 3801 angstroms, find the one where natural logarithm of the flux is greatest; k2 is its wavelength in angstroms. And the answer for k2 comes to 3787.95 angstroms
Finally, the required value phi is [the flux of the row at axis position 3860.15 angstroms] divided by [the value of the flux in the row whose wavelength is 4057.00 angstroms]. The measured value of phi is 0.92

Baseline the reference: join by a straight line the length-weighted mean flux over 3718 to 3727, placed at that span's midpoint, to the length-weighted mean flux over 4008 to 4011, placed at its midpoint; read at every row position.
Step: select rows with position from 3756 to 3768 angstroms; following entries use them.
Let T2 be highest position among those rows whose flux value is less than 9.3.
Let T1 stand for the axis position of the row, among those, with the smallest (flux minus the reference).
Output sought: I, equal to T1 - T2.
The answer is 0.0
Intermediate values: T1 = 3767.08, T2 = 3767.08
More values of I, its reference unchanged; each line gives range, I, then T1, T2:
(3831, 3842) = -8.8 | 3831.82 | 3840.65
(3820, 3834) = -1.8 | 3831.82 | 3833.58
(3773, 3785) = -8.7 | 3775.76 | 3784.47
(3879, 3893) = 0.0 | 3892.28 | 3892.28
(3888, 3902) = -7.2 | 3892.28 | 3899.46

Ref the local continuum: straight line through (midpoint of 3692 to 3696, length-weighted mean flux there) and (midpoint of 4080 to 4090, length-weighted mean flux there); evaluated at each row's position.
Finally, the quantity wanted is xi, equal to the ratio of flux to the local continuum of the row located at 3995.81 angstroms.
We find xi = 1.11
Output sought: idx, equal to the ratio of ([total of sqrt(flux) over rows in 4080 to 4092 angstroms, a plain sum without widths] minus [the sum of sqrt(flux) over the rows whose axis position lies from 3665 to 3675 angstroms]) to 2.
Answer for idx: 1.3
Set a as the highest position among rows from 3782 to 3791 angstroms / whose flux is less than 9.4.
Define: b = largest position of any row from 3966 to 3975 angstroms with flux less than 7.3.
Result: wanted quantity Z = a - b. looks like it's -184.1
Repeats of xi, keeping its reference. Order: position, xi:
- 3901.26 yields 1.28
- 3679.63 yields 0.92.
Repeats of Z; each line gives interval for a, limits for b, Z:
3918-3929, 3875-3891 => 37.8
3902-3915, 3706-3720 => 187.8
